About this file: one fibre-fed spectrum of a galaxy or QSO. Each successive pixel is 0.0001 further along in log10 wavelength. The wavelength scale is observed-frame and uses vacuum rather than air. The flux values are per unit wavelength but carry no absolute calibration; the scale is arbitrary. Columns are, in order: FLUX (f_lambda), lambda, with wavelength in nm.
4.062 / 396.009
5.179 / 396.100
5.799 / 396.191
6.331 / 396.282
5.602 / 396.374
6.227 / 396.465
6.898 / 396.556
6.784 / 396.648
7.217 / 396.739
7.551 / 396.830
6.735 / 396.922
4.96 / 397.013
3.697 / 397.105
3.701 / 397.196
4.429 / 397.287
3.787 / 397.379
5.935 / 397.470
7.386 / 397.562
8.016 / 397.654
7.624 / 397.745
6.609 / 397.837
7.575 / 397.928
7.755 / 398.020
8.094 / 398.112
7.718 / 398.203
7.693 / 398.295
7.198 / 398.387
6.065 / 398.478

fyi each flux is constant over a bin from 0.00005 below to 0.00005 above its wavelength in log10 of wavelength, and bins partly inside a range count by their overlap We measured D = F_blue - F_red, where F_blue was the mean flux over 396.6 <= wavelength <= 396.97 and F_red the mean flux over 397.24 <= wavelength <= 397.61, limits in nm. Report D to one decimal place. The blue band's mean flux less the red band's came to 1.7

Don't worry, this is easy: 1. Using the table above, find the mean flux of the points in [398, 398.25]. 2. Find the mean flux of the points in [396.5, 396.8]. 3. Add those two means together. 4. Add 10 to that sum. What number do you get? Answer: 24.8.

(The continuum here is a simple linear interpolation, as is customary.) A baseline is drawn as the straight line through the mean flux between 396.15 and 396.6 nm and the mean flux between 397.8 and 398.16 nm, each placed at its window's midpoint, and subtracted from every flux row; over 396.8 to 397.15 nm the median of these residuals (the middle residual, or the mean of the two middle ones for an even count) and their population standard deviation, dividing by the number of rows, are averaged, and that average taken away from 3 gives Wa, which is 2.62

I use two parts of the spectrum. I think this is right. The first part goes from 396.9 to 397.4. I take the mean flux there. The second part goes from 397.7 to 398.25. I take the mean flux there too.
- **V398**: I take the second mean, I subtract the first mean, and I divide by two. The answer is 1.5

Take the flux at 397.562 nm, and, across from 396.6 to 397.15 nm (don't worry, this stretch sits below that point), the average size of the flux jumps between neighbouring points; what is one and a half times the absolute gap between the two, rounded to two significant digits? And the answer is 9.7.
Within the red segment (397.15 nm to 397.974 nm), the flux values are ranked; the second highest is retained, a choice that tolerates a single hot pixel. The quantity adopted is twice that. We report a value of 15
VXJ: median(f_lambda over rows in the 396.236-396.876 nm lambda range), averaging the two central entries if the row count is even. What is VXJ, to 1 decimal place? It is 6.8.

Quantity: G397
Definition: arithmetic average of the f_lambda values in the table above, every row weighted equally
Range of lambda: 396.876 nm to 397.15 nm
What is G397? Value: 5.1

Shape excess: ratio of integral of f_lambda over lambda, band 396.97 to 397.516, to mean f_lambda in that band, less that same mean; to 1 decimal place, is -3.9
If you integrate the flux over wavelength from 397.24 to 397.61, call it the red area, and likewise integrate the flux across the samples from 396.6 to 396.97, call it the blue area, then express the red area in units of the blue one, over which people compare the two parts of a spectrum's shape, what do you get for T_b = 0.76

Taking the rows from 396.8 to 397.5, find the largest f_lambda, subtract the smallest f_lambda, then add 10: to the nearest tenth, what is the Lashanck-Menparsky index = 13.9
